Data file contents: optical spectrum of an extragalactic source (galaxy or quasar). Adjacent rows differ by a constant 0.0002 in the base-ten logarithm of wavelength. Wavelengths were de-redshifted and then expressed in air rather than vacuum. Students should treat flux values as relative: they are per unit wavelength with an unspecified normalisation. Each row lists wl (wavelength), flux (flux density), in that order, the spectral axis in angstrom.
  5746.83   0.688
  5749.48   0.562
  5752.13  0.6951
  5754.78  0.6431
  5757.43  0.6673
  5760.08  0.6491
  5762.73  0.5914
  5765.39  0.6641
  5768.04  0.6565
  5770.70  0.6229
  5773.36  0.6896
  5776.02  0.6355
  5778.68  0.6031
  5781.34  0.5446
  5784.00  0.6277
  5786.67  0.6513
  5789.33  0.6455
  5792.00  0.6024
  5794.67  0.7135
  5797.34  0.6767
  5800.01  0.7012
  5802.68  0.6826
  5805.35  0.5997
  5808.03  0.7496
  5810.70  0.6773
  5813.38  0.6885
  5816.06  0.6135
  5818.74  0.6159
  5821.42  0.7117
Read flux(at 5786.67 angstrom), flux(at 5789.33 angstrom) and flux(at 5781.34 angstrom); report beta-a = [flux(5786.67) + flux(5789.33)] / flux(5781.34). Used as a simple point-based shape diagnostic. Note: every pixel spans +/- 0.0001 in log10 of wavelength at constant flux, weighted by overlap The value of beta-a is 2.4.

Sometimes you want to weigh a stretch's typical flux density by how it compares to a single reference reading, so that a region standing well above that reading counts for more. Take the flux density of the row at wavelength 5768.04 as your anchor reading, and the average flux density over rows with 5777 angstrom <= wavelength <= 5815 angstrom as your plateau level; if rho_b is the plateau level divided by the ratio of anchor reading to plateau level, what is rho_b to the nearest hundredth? 0.65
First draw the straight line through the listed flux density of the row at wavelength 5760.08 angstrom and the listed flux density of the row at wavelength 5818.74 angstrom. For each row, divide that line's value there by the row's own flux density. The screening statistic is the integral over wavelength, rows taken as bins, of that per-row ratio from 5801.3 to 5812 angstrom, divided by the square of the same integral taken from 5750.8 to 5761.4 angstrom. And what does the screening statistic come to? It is 0.091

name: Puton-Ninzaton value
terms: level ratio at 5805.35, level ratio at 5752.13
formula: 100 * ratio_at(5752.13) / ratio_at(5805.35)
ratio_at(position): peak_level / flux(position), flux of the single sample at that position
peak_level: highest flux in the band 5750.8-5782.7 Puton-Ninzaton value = 86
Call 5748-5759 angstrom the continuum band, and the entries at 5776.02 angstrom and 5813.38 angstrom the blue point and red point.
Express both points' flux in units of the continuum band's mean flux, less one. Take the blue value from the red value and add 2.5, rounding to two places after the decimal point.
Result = 2.58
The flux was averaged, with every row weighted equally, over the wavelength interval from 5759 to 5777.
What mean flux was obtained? 0.644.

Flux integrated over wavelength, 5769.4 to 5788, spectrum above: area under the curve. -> 12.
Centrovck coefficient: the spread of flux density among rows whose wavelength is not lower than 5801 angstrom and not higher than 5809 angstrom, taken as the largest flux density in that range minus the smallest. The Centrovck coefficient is 0.15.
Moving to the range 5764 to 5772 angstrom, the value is 0.04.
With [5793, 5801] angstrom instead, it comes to 0.04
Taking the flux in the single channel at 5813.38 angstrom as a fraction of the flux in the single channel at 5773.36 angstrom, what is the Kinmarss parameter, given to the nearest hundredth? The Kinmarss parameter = 1.00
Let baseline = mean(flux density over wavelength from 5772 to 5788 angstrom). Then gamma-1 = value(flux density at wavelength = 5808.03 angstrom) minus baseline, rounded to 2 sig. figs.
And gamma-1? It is 0.12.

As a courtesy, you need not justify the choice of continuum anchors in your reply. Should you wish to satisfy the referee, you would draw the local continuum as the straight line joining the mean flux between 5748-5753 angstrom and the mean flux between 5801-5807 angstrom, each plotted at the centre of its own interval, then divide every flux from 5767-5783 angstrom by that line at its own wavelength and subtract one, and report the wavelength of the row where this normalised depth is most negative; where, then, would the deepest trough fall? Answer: 5781.34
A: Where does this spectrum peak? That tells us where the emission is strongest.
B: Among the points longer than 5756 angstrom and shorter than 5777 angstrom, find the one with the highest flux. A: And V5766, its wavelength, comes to 5773.36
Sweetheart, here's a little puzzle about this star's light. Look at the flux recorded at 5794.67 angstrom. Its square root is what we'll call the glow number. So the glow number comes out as 0.84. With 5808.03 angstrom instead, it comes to 0.87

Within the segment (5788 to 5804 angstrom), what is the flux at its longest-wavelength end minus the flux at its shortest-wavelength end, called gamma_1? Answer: 0.04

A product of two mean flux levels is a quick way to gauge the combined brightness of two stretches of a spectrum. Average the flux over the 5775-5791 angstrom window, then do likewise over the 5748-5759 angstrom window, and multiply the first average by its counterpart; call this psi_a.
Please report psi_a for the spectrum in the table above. 0.397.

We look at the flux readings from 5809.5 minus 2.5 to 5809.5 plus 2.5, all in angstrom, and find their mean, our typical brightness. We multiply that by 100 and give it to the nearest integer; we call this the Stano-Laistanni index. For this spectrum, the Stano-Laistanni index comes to 71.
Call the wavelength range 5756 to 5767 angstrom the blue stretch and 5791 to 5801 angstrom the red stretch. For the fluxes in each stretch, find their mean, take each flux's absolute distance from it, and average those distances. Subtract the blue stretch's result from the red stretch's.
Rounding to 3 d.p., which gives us 0.010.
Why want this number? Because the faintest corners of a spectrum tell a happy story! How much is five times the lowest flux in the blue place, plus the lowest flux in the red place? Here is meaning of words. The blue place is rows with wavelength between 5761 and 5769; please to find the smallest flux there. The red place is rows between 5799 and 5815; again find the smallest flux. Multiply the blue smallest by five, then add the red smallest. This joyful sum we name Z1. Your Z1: 3.56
